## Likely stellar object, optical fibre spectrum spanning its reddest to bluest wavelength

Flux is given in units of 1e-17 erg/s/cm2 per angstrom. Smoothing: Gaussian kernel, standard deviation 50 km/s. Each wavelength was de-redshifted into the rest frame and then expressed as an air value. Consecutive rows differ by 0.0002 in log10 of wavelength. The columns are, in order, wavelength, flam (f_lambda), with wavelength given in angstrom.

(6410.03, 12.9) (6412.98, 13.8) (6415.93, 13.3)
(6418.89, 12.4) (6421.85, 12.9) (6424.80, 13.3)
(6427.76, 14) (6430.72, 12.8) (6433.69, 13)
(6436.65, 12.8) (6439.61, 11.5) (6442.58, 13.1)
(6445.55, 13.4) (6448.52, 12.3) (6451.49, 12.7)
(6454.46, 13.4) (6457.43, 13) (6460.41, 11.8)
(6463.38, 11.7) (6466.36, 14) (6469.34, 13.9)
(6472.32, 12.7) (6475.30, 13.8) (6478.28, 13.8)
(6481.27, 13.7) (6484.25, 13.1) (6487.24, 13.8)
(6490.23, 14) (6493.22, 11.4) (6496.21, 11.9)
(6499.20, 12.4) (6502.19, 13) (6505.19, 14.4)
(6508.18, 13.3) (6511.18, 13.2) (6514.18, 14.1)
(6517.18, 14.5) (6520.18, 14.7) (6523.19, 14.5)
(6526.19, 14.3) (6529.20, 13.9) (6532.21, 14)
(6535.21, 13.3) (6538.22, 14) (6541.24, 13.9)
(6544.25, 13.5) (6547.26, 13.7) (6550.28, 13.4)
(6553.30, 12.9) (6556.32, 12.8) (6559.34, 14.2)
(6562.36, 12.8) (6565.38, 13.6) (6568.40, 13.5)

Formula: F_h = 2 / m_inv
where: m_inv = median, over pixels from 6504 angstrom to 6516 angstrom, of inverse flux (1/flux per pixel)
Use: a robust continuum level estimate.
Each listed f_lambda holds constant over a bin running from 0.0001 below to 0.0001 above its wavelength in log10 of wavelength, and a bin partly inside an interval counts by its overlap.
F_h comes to 27.4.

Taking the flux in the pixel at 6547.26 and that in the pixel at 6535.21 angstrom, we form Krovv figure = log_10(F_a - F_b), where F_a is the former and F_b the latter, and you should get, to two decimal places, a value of -0.40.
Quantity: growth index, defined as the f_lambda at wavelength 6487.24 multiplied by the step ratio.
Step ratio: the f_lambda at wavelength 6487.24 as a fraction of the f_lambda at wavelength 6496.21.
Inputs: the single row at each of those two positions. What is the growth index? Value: 16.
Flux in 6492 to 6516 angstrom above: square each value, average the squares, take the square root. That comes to 13.0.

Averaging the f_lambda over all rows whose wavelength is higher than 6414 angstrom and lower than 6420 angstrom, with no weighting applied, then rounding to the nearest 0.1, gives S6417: 12.9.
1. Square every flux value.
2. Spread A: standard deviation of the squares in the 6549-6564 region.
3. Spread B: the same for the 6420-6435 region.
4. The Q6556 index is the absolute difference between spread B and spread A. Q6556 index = 3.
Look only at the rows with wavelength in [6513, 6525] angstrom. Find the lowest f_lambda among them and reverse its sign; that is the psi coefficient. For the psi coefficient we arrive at -14.1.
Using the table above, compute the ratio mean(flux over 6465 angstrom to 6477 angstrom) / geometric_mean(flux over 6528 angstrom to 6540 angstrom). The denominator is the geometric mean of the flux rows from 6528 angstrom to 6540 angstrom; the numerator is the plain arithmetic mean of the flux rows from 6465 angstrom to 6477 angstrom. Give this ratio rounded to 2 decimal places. 0.99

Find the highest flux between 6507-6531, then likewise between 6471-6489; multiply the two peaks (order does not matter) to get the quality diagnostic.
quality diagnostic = 203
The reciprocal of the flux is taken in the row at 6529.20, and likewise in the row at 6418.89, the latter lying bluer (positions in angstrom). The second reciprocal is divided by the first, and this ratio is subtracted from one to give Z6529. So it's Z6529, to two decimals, -0.12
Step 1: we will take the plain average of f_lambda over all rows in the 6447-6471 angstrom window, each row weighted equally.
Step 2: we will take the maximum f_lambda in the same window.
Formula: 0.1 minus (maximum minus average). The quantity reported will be -1.05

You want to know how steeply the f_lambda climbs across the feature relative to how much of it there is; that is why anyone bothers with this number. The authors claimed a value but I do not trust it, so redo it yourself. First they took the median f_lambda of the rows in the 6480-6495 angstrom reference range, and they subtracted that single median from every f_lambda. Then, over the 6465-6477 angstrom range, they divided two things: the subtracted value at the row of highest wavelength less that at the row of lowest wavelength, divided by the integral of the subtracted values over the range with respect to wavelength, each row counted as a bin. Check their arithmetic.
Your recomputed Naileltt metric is 0.2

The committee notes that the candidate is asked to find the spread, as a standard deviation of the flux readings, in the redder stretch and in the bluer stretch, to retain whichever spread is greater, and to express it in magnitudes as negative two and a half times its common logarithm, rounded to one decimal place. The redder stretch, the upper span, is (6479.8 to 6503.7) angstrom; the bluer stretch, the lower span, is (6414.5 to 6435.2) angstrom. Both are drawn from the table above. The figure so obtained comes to 0.1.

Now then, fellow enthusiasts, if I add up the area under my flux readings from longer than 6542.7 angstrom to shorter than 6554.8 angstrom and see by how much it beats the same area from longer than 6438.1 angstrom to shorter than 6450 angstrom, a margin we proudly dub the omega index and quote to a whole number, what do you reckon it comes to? 12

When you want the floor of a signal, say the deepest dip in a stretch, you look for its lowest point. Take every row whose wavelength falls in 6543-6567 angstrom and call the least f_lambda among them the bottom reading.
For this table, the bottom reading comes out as 12.8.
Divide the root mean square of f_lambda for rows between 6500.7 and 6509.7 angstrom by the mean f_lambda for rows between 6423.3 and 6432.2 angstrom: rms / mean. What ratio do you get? 1.02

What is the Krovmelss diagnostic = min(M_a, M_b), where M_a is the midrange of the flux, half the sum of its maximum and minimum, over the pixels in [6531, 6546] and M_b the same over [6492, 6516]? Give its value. 12.9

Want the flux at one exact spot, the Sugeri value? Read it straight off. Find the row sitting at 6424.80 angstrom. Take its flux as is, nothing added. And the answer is 13.3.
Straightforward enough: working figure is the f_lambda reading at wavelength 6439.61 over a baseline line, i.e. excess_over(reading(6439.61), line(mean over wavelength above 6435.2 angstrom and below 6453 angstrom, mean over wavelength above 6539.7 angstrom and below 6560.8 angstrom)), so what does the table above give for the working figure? -1.1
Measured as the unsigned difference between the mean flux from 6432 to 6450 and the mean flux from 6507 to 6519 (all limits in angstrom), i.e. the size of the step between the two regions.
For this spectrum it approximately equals 1.1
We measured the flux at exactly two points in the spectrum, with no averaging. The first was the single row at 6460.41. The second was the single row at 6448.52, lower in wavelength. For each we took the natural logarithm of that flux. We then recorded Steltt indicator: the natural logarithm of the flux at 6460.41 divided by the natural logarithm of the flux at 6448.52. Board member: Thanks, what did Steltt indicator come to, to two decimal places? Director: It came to 0.98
